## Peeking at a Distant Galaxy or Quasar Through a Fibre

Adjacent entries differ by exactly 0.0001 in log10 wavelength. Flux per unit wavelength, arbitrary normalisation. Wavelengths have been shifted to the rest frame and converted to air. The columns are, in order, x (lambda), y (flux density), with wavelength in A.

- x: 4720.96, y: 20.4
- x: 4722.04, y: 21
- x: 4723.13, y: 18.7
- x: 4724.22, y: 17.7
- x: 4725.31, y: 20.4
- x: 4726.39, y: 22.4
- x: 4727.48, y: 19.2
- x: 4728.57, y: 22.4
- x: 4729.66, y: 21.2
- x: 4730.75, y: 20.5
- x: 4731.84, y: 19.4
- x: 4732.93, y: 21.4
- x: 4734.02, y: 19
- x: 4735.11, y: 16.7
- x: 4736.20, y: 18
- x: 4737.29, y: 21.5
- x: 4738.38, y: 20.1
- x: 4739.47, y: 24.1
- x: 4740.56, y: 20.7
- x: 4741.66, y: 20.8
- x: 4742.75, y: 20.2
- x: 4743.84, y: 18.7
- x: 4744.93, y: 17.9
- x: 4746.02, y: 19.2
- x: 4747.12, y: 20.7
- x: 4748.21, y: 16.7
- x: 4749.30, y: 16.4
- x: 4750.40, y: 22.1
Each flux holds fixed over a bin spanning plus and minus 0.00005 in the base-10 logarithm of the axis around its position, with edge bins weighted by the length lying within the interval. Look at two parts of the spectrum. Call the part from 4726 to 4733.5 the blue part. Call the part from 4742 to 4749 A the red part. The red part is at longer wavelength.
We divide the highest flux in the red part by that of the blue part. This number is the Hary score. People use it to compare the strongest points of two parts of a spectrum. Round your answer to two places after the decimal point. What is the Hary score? 0.92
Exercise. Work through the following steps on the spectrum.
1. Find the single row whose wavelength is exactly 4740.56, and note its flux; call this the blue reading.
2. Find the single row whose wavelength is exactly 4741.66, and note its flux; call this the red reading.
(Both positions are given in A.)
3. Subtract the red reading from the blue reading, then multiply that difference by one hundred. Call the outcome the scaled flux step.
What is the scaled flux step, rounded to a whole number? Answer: -10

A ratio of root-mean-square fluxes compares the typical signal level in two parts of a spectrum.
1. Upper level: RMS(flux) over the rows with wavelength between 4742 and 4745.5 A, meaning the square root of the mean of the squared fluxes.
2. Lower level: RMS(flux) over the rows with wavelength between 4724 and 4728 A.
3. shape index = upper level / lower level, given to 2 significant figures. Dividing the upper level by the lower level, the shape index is 0.95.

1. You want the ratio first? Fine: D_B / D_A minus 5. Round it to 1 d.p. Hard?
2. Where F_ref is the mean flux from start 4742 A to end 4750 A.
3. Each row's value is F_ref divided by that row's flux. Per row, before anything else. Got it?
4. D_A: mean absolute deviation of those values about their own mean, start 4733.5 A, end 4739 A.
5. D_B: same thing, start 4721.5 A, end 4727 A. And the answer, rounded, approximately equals -4.0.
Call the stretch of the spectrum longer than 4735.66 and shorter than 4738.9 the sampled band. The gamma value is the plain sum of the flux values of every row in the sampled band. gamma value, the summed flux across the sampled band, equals 59.6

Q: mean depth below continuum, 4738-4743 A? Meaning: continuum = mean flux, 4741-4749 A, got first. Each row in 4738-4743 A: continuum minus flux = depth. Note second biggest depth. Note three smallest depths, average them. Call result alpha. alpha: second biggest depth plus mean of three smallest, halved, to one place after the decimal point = -1.9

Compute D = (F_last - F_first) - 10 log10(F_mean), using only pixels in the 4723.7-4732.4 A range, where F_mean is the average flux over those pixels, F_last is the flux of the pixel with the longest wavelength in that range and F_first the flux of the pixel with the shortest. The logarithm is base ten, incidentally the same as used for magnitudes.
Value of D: -11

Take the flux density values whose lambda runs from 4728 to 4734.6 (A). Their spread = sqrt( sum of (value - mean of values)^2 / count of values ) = 1.17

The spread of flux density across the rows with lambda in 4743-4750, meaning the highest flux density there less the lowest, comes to 4.3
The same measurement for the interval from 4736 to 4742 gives 6.1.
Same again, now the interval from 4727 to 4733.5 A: 3.2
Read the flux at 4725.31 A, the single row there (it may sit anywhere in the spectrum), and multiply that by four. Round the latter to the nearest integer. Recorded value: 82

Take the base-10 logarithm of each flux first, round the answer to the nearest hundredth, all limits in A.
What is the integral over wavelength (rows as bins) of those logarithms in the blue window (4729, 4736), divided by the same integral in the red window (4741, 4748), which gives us 1.00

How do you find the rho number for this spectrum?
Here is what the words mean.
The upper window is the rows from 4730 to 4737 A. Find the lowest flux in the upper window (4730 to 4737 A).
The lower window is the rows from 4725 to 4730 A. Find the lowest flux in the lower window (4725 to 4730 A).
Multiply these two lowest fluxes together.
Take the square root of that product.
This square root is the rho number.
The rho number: 17.9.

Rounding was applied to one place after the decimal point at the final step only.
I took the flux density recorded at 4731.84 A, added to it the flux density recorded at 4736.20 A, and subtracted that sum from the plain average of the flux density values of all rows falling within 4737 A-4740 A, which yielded -15.5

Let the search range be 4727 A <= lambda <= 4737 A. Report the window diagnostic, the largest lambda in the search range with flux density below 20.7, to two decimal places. 4736.20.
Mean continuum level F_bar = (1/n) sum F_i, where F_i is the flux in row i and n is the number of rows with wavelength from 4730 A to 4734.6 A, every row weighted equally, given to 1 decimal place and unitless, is 20.1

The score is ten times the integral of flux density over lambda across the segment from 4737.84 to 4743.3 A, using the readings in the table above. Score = 1156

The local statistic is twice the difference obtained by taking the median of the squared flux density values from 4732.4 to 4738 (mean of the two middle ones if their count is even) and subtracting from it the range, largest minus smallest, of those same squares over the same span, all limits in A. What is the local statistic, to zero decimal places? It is 355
